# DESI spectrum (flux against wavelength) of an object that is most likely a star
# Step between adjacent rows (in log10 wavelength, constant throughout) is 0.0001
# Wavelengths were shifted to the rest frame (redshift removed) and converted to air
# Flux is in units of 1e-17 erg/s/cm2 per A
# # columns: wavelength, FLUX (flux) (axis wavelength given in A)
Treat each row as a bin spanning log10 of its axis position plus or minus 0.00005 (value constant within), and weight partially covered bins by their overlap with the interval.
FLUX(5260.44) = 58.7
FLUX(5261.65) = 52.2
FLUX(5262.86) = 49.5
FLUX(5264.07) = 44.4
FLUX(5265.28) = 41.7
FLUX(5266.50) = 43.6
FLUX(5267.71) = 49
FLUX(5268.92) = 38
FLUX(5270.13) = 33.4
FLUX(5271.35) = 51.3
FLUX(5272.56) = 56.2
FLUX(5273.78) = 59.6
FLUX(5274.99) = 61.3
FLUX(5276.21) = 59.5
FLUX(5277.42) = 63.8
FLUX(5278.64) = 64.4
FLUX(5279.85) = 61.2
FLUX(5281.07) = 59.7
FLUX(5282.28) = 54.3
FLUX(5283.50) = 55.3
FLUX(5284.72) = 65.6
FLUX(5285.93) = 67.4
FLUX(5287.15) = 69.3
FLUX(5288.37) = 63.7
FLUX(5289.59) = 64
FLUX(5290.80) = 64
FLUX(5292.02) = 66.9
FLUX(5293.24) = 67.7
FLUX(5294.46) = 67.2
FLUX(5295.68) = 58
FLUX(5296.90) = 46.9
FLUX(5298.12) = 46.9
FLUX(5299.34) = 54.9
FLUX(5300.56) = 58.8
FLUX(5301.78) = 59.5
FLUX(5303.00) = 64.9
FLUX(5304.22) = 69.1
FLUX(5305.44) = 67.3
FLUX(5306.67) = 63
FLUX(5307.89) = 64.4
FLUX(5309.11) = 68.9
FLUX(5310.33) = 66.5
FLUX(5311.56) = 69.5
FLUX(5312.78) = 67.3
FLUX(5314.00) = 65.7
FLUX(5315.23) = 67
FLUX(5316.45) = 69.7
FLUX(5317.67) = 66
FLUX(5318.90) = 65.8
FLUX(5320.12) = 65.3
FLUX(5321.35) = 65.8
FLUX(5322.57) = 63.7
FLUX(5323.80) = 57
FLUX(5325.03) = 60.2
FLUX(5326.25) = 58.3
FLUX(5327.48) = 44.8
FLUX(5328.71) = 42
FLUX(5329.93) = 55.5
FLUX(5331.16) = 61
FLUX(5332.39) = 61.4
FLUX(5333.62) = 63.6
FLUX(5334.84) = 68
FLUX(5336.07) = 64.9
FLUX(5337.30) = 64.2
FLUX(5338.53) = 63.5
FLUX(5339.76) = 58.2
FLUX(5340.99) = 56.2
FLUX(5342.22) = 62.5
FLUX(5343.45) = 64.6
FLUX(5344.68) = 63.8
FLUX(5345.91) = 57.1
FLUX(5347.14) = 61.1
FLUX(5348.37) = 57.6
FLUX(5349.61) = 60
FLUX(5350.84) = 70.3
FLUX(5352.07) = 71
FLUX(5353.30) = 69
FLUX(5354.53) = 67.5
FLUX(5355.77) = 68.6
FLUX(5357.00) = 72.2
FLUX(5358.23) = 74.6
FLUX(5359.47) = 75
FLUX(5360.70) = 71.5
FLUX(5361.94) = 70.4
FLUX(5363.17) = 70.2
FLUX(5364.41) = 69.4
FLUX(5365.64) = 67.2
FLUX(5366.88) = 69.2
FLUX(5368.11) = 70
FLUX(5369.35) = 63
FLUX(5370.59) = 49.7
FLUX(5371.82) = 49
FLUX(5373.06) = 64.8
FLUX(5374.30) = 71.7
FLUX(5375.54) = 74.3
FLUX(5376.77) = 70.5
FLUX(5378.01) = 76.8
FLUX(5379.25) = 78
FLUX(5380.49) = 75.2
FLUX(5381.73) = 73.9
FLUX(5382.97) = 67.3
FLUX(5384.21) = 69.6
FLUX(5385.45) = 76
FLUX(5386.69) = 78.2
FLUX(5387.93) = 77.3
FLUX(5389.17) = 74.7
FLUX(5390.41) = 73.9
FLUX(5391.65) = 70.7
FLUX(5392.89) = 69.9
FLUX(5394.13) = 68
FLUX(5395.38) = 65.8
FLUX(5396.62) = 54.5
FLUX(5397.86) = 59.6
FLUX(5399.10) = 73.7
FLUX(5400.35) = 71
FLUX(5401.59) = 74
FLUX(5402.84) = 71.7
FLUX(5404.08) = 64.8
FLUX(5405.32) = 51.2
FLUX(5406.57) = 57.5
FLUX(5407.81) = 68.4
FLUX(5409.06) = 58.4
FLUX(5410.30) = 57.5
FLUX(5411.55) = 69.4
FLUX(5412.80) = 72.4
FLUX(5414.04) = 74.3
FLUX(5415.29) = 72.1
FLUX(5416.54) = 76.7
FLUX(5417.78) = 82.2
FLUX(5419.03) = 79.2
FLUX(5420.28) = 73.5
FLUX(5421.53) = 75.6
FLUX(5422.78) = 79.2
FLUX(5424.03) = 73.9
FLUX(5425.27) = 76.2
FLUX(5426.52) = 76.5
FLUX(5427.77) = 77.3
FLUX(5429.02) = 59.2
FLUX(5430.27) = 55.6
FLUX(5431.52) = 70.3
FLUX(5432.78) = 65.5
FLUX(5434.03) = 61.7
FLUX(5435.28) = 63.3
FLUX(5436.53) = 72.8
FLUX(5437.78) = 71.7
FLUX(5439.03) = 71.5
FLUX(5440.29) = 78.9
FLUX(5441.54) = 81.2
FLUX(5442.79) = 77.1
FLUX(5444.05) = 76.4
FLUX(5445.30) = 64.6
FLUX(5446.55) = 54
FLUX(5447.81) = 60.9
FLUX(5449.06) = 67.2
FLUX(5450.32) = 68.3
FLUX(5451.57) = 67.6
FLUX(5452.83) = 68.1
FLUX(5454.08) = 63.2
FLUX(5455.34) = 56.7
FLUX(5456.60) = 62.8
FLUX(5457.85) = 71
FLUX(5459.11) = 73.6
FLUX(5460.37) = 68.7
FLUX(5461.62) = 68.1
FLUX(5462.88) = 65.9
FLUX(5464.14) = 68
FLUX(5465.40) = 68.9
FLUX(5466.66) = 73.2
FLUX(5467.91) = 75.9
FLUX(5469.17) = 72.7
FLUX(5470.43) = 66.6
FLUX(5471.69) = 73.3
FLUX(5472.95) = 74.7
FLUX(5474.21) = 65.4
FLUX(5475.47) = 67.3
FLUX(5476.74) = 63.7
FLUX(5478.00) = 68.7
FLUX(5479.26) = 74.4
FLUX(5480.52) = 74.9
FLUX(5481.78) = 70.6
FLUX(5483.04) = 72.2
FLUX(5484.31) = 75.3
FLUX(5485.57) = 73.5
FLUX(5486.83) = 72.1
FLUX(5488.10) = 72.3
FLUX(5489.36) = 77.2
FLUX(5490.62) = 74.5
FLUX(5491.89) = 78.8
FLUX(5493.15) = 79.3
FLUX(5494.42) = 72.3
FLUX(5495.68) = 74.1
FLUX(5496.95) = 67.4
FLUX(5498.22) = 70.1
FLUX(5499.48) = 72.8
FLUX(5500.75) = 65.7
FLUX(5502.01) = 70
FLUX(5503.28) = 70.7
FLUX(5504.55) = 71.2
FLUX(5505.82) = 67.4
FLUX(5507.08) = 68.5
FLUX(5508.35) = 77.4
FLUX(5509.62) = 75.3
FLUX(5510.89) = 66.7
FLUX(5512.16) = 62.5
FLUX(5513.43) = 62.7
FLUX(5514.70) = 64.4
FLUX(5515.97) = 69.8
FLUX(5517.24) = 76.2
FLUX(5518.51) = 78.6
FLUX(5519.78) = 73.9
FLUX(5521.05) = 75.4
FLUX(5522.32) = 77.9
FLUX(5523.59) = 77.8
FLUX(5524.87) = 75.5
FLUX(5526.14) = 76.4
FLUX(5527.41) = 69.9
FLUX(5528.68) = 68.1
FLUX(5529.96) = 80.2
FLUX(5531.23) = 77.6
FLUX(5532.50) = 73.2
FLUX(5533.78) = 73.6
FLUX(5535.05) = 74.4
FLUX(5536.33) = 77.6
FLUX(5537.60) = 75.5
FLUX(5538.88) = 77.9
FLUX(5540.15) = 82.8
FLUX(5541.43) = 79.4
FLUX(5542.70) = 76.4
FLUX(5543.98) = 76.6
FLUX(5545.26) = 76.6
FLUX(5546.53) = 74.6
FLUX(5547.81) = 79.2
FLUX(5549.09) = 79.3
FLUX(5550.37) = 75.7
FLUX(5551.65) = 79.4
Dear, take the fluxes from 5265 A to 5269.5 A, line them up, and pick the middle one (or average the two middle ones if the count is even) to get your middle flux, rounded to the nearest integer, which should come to 43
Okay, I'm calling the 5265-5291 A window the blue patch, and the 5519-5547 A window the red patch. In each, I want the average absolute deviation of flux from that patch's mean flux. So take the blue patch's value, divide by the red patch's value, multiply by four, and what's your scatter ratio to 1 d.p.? 13.6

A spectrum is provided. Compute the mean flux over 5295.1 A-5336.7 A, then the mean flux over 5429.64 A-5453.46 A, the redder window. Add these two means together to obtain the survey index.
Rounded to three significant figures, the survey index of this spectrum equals 130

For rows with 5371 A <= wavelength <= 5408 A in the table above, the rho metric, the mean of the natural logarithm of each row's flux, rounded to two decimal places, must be 4.23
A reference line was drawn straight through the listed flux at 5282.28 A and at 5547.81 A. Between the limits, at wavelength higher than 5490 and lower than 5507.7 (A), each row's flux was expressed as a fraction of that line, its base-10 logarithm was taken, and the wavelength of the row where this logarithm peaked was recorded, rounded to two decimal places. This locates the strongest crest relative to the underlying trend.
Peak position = 5493.15 A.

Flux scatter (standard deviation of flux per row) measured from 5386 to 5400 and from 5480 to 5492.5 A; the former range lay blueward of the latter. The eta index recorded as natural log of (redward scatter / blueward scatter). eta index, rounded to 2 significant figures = -1.1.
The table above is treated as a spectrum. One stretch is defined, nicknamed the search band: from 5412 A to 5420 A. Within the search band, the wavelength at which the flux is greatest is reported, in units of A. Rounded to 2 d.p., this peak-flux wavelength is 5417.78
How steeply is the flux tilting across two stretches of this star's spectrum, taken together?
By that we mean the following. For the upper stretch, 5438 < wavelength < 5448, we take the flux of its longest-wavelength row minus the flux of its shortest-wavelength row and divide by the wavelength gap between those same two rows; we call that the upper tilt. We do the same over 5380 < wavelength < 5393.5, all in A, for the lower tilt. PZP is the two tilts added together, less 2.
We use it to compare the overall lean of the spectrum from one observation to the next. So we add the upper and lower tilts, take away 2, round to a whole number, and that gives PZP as -4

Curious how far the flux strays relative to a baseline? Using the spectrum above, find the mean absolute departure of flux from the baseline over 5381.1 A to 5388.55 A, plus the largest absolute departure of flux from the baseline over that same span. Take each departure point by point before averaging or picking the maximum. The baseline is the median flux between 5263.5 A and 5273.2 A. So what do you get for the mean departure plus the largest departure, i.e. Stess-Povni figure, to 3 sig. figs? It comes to 63.9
